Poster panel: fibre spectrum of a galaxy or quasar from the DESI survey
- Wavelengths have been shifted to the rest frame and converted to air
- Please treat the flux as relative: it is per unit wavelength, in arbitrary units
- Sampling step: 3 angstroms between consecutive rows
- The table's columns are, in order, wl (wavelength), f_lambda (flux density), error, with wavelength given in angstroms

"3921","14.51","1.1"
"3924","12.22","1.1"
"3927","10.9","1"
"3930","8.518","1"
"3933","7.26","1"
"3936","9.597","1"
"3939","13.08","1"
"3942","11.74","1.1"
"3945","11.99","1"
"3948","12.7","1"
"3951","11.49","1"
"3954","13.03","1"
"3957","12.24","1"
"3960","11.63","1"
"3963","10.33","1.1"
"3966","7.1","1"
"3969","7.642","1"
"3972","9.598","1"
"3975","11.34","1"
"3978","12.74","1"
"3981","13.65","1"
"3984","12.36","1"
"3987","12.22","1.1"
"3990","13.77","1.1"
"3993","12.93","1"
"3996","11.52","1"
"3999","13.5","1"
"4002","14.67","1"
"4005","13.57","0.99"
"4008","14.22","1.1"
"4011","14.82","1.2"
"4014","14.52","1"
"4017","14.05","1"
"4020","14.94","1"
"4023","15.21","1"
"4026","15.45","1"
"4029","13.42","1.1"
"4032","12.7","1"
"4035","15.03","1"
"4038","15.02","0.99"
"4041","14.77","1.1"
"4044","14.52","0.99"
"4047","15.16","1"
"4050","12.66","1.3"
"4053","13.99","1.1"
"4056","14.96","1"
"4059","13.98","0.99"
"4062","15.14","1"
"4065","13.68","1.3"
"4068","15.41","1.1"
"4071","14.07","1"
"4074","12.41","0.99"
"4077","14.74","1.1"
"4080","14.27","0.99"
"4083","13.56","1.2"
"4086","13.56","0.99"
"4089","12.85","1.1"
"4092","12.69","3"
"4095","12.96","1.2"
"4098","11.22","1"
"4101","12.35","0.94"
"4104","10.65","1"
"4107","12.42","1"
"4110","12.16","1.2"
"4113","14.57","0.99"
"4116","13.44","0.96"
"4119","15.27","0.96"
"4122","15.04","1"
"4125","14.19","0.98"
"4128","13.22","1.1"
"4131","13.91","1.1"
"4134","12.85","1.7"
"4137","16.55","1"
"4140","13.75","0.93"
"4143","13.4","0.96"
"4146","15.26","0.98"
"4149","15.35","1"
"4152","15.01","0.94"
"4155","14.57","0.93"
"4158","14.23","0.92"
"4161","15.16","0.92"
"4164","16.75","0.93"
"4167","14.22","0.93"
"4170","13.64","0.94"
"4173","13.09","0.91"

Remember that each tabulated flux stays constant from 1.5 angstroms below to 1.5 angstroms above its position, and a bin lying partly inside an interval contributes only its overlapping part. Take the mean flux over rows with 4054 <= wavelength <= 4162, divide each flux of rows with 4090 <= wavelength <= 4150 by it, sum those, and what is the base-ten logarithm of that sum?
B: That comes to 1.29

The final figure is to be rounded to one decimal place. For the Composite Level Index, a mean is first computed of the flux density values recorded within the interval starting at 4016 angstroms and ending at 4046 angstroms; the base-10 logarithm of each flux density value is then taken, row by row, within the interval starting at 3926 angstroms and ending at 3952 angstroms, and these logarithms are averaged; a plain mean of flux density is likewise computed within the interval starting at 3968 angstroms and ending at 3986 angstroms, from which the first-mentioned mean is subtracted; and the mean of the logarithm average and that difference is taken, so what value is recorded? -1.1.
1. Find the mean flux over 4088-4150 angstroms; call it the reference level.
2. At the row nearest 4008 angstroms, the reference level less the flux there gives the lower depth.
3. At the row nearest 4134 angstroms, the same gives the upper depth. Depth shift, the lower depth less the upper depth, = -1.4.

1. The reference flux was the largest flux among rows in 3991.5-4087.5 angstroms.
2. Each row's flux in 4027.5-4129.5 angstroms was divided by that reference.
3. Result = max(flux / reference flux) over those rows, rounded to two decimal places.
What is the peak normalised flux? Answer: 1.00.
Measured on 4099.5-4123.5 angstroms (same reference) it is 0.99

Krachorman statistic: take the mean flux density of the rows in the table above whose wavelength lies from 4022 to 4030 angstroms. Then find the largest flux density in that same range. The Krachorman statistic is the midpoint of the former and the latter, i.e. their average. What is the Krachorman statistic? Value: 15.1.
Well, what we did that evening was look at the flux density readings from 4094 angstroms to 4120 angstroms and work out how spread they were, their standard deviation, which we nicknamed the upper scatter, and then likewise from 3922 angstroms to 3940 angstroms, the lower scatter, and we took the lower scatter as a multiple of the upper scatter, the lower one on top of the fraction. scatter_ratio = 1.5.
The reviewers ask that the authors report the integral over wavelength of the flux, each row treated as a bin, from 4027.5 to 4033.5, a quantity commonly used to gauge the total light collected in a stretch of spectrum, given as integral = 78.4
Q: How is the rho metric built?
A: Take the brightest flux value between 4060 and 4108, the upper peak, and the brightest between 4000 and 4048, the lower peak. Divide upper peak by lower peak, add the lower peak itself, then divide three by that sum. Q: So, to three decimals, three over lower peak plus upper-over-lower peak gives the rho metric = 0.182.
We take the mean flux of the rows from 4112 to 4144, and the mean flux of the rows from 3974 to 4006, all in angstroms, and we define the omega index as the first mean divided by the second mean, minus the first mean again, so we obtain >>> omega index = -13.1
